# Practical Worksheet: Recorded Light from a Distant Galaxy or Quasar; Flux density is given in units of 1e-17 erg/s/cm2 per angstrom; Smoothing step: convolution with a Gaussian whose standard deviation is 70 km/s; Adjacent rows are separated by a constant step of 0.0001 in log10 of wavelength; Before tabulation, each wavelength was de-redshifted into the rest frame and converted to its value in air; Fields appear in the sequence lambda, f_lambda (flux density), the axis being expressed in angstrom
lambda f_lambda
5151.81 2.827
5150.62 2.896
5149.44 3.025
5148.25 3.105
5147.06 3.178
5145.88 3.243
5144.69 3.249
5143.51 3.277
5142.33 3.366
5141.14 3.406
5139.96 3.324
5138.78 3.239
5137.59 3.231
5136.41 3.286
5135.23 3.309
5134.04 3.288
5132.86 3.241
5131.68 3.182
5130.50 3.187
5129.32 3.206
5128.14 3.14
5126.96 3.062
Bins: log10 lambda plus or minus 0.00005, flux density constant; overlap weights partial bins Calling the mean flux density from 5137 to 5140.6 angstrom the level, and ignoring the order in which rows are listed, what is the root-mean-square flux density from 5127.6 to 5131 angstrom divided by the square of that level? 0.298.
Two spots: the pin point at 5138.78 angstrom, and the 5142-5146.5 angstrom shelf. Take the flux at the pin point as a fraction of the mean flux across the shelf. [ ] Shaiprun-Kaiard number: 0.986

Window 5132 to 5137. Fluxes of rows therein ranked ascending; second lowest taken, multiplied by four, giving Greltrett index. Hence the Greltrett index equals 13.1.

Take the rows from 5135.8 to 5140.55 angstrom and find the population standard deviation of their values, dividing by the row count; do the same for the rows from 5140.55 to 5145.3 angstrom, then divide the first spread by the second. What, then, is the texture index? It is 0.59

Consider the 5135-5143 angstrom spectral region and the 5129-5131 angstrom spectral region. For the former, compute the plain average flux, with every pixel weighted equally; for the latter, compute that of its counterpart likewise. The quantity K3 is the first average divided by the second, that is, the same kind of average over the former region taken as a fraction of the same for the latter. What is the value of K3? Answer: 1.04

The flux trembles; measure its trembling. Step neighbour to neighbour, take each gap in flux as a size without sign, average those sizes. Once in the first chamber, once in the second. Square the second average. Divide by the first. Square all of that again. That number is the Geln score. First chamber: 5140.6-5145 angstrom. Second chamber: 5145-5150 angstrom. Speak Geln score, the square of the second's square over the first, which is 0.0102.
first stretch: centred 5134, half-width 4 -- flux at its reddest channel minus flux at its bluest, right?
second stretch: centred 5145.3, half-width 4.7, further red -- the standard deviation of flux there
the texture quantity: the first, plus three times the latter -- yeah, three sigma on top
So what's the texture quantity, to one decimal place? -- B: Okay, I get 0.4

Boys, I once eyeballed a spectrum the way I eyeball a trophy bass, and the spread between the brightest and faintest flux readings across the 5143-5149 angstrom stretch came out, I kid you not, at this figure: 0.17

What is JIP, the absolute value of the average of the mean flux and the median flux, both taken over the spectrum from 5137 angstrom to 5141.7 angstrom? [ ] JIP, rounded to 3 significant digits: 3.29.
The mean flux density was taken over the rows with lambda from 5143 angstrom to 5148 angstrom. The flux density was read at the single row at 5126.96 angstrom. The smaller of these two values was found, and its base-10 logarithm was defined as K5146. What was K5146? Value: 0.486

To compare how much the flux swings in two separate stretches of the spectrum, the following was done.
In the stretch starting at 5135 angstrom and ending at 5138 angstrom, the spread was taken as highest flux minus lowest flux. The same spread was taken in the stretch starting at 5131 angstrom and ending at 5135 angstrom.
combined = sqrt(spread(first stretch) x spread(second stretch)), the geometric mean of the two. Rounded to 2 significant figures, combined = 0.091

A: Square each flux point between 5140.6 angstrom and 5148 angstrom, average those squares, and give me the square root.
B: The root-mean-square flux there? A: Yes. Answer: 3.29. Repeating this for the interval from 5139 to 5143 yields 3.37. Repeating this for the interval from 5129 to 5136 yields 3.24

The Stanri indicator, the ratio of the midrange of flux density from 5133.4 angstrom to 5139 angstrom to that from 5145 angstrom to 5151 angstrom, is 1.065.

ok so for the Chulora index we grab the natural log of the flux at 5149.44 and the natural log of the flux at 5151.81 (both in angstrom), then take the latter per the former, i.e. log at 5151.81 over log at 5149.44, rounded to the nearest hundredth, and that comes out 0.94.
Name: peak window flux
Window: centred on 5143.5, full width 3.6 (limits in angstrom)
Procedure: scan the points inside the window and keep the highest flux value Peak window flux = 3.366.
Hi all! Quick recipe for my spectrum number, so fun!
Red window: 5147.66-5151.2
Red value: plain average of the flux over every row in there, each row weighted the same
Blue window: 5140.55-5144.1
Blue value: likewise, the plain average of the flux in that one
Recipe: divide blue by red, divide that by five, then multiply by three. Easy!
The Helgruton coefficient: 0.668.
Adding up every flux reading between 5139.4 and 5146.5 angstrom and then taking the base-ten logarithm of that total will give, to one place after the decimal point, 1.3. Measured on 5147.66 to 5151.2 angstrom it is 1.0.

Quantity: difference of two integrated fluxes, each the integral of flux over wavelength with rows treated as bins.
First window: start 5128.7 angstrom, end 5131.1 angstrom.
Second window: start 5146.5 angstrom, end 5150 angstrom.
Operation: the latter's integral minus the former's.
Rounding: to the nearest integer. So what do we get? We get 3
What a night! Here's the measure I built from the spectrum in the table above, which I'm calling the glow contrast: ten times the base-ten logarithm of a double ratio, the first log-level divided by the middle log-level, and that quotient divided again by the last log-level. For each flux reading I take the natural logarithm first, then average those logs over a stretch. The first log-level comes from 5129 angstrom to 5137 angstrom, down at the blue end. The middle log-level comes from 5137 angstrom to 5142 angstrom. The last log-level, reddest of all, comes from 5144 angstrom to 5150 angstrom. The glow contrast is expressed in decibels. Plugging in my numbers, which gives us -0.67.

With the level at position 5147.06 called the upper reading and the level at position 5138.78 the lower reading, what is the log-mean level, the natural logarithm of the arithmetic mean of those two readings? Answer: 1.166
